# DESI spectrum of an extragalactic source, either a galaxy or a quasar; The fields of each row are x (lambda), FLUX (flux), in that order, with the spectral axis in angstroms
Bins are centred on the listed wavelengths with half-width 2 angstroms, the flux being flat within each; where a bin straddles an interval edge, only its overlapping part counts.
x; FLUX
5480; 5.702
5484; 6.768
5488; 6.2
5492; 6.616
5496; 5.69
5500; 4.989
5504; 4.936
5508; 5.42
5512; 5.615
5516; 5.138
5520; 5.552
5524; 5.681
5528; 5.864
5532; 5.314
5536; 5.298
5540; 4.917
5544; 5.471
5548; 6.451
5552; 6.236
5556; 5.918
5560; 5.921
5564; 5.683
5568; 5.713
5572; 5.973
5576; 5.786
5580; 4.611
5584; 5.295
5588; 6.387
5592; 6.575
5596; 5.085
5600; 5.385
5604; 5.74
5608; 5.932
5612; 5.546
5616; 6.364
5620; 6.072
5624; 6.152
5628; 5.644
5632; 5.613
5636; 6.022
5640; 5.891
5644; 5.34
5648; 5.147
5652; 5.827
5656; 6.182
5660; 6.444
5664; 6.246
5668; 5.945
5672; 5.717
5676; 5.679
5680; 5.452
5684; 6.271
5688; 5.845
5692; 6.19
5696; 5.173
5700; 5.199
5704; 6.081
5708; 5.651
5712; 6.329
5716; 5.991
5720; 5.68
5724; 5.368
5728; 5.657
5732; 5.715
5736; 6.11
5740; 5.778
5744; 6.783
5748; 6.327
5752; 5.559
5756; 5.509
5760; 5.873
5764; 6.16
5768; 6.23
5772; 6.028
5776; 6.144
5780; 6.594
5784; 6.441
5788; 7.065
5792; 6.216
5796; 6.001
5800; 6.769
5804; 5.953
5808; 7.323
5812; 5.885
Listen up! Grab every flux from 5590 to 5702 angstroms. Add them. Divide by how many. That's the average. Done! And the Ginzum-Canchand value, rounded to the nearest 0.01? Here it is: 5.81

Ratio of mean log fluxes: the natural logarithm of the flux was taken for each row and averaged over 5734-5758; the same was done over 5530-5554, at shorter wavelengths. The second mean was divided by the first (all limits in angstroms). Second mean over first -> 0.961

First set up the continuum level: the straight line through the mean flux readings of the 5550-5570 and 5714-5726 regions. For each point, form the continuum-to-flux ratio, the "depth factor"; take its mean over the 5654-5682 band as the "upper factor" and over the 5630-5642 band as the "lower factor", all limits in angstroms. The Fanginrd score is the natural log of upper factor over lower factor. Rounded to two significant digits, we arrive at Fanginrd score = -0.024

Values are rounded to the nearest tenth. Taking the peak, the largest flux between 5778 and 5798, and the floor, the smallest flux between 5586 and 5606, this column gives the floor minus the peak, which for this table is -2.0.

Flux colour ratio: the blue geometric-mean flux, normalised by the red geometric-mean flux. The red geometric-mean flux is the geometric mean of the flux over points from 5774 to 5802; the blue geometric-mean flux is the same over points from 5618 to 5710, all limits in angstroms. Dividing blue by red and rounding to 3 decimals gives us 0.900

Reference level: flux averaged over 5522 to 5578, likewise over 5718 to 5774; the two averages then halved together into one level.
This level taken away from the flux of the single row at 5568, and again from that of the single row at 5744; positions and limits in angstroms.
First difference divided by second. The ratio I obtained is 0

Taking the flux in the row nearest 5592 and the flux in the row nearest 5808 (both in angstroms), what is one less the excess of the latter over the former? 0.25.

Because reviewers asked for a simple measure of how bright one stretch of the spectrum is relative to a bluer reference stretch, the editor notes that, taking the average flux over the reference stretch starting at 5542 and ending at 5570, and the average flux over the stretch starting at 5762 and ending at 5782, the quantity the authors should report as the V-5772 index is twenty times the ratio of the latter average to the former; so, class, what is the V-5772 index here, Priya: 21.1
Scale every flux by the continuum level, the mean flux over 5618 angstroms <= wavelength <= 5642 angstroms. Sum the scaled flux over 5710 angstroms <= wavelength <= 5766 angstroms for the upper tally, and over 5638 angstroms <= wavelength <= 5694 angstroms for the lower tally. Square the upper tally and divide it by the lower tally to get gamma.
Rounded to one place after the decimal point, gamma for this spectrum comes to 14.2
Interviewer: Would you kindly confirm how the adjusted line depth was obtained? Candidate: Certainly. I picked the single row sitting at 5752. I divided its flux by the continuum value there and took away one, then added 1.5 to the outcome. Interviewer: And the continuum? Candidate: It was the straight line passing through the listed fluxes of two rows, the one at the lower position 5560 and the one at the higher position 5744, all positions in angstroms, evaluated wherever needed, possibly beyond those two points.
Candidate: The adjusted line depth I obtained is 1.32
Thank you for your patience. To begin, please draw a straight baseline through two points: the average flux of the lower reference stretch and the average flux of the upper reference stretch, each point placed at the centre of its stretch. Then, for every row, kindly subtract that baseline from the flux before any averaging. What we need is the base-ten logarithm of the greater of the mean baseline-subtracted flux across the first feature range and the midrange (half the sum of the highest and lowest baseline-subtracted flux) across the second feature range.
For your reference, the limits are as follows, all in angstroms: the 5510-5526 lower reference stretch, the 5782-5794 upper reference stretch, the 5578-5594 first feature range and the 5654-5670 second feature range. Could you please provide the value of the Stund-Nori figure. -0.94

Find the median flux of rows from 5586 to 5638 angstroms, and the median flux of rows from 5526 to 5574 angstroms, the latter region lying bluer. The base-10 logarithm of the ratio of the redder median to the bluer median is 0.011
